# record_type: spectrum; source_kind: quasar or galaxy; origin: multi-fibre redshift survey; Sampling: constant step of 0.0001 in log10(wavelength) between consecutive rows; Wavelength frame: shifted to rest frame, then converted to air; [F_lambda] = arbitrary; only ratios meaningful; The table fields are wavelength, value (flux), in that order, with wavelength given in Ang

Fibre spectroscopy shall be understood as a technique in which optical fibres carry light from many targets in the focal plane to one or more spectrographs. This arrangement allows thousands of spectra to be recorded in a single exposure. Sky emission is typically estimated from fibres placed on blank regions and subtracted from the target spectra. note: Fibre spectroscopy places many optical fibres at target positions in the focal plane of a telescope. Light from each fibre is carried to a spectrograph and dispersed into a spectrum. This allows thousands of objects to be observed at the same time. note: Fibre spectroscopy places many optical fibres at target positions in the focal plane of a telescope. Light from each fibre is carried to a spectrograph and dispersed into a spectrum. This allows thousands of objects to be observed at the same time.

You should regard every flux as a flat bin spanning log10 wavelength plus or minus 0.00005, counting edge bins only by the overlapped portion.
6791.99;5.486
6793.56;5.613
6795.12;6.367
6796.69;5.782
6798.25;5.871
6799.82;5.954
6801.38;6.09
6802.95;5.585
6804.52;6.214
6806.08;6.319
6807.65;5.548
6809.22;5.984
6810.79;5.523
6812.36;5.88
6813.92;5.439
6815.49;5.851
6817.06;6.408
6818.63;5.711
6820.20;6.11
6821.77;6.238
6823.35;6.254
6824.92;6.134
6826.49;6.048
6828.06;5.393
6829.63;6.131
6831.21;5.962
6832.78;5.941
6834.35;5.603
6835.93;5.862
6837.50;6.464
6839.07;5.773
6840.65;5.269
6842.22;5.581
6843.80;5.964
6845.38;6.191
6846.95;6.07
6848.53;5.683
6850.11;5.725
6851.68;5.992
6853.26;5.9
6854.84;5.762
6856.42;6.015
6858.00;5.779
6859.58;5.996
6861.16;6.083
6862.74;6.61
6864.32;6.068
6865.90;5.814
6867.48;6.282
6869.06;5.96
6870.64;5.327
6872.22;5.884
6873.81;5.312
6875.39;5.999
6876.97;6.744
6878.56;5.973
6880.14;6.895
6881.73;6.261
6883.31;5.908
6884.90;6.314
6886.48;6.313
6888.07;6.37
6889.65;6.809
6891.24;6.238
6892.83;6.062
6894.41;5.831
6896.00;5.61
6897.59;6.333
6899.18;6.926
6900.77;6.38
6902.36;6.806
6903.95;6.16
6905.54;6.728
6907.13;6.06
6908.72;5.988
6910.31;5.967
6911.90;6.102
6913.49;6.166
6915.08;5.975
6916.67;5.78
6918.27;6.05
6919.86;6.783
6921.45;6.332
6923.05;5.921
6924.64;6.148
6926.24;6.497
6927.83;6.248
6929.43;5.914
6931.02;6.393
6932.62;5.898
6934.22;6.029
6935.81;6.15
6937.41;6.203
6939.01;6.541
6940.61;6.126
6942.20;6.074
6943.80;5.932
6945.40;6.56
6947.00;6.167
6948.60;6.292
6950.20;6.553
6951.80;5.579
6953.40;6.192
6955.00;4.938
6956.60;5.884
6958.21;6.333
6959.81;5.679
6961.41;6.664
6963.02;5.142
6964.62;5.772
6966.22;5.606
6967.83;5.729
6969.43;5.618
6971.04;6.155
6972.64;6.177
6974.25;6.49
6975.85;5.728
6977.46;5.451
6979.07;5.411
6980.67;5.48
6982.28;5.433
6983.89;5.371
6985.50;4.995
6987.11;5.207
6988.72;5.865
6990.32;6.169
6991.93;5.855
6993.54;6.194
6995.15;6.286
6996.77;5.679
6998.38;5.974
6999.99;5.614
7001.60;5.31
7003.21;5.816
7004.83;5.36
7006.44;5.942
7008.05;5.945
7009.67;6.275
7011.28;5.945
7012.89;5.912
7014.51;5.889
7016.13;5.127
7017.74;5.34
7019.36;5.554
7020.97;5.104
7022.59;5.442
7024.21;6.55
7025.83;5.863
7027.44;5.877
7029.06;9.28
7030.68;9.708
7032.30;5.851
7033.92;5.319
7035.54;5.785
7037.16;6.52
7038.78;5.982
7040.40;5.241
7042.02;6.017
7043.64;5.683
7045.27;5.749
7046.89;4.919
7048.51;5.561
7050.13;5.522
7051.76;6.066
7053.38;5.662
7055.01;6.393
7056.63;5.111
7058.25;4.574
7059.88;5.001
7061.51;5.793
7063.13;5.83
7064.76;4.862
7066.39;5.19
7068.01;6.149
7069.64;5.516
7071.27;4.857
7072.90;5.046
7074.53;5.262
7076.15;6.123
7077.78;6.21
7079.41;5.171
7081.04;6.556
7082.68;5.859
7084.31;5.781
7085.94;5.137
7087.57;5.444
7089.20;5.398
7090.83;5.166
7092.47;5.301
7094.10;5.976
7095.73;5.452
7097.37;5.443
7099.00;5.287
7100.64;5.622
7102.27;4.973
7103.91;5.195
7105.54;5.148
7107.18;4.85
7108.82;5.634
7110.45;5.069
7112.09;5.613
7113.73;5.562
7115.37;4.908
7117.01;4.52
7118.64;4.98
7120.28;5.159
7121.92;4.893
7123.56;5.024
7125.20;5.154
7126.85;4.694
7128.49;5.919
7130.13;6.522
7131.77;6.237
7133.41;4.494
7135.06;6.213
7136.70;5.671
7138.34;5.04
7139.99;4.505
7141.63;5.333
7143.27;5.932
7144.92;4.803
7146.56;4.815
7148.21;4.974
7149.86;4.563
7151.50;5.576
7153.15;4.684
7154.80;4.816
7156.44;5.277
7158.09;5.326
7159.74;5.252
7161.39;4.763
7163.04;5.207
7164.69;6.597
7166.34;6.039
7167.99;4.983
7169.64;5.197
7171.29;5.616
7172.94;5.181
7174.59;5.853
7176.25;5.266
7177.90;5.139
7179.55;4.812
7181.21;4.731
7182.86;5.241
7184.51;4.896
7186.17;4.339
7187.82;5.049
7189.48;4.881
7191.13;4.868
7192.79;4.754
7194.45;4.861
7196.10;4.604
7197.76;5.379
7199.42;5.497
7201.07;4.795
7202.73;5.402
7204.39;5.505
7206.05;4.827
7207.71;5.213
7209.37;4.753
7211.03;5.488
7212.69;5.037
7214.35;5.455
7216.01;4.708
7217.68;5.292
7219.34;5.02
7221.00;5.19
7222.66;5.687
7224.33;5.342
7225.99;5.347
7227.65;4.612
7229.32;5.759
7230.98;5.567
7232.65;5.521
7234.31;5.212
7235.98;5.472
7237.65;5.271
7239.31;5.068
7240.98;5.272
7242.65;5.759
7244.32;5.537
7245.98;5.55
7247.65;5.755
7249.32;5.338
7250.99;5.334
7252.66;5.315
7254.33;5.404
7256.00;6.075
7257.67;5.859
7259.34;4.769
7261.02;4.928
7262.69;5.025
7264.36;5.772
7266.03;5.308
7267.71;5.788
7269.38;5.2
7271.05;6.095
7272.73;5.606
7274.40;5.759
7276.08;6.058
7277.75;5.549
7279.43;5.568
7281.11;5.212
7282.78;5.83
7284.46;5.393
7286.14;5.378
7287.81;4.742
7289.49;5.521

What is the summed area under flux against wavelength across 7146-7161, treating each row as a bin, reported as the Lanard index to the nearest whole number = 75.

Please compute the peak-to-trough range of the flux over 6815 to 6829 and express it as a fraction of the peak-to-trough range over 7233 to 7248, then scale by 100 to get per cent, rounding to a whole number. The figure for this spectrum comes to 147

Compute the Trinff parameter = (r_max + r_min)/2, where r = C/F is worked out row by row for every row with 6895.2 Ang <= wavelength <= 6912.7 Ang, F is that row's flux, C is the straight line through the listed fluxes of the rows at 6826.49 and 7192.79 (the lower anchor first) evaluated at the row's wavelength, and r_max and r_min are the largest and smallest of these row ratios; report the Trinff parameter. 0.94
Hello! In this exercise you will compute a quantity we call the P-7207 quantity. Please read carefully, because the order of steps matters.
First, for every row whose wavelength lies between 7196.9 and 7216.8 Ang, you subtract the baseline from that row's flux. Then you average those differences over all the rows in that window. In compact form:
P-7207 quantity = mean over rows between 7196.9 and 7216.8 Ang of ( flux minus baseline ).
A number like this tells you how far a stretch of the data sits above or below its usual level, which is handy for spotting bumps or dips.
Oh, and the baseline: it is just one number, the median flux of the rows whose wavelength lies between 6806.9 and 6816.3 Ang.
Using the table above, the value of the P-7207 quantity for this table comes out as -0.5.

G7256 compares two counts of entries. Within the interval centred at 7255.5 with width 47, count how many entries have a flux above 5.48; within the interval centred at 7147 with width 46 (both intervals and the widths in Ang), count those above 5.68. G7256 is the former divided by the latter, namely 2.0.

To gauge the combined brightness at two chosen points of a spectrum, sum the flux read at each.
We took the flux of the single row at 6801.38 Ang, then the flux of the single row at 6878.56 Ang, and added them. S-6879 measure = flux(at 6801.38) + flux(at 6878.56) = 12.1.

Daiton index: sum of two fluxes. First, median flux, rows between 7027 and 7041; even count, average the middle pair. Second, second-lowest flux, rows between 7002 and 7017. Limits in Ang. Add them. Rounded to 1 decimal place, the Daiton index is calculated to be 11.2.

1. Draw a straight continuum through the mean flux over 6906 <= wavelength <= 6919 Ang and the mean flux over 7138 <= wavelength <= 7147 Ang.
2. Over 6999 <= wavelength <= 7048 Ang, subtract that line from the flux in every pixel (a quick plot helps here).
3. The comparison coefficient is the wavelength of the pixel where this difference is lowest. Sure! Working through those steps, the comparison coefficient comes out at 7046.89 Ang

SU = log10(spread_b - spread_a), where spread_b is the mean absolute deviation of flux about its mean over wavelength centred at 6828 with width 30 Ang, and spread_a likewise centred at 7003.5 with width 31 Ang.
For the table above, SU -1.7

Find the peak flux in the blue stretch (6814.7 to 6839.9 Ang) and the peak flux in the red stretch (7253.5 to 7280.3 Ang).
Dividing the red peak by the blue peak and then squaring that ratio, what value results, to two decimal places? 0.89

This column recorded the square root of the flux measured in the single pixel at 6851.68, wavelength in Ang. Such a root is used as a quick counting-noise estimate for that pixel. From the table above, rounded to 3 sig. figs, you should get 2.45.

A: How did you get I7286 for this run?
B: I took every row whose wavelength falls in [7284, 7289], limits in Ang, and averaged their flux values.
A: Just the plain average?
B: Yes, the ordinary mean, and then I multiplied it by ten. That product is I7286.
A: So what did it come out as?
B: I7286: 52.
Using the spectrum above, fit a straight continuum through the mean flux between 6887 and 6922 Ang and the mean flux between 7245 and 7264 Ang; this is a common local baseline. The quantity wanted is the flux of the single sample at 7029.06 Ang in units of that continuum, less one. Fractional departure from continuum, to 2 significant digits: 0.56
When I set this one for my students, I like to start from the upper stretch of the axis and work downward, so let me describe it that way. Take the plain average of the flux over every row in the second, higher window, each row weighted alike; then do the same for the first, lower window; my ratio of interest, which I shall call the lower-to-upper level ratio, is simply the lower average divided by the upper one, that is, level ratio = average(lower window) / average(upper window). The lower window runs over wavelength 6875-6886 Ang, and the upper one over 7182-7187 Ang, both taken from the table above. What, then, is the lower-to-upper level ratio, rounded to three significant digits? 1.31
